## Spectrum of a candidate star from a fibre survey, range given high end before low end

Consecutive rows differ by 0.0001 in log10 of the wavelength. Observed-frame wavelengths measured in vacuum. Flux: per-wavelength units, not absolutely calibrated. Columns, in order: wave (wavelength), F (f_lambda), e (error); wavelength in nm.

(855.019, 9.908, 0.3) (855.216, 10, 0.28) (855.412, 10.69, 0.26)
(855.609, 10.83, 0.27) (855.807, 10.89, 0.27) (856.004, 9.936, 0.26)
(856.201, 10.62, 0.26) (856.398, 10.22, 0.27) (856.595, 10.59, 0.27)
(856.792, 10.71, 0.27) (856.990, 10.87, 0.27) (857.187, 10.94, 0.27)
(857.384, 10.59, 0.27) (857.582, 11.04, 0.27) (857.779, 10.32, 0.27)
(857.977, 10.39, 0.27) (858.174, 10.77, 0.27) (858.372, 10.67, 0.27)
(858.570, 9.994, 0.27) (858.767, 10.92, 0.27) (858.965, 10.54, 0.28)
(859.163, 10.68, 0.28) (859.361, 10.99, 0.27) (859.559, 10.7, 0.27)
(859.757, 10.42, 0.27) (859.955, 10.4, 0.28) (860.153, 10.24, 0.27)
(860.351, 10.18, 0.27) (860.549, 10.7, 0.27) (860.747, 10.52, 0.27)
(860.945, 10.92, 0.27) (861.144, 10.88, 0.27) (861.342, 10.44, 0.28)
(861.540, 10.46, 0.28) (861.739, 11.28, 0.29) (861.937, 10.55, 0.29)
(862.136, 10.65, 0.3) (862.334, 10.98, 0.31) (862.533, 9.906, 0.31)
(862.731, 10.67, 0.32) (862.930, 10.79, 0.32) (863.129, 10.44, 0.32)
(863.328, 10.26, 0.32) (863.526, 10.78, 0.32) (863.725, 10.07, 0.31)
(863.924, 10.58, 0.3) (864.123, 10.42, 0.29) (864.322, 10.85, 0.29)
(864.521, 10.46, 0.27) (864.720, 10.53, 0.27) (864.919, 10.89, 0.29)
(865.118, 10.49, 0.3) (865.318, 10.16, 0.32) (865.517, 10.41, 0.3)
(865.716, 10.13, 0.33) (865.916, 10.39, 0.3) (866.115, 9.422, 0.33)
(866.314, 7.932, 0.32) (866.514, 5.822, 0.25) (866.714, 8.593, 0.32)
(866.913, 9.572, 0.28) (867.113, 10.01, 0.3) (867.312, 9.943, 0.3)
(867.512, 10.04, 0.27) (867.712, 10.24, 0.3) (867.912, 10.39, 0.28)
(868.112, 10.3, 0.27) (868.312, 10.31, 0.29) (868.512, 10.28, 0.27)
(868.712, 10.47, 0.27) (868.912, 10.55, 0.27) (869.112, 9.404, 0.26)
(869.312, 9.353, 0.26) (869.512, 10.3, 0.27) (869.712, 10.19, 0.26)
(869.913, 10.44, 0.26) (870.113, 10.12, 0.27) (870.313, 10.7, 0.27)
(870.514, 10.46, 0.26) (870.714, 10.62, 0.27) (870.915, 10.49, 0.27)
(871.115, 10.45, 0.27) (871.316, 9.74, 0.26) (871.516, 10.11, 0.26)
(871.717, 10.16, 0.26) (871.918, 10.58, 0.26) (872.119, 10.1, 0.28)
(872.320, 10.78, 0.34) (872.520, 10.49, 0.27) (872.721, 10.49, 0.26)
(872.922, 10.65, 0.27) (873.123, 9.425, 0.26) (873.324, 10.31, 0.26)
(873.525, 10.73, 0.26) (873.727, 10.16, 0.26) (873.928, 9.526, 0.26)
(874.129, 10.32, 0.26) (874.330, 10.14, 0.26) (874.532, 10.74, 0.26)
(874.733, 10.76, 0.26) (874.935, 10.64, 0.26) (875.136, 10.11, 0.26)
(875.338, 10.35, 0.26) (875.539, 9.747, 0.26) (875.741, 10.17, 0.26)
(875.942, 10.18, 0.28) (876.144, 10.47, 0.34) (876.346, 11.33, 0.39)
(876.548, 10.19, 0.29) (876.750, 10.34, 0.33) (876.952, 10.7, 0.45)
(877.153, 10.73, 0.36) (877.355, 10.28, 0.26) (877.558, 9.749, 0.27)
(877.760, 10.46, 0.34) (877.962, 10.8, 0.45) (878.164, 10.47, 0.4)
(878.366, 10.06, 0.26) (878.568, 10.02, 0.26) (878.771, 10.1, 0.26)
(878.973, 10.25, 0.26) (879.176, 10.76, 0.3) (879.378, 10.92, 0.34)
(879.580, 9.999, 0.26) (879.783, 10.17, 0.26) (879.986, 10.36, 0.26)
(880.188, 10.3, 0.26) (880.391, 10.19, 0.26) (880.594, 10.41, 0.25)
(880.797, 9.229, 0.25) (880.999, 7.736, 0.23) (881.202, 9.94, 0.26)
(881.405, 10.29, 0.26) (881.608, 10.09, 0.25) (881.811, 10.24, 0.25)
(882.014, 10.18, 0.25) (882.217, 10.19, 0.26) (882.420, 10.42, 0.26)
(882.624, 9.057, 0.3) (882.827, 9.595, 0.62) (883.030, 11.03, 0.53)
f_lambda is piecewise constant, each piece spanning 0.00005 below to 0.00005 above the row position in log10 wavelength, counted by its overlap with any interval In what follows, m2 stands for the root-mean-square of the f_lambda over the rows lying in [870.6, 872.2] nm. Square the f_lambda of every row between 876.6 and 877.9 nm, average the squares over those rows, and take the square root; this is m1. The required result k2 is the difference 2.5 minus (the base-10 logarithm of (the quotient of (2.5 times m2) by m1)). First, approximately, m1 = 10.4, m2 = 10.3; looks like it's 2.11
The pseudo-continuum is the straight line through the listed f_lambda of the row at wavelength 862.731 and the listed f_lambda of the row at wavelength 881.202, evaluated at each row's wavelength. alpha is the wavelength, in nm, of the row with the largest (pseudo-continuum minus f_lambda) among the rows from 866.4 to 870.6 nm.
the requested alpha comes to 866.514 nm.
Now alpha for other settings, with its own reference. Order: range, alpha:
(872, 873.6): 873.123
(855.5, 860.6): 856.004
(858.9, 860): 859.955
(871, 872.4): 871.316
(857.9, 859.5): 858.570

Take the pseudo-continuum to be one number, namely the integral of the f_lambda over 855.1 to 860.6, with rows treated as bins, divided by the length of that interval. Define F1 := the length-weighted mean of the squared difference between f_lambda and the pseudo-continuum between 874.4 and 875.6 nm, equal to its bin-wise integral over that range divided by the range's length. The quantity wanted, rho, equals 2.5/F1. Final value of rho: 17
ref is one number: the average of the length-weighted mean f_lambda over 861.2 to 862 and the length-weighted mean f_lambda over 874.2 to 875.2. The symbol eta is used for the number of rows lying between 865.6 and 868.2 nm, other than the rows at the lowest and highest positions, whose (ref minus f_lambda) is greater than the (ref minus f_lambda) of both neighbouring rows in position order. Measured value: 2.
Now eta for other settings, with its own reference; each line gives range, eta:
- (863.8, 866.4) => 4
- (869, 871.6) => 5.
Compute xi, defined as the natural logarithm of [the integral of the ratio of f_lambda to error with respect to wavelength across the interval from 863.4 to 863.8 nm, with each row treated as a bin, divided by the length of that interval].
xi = 3.500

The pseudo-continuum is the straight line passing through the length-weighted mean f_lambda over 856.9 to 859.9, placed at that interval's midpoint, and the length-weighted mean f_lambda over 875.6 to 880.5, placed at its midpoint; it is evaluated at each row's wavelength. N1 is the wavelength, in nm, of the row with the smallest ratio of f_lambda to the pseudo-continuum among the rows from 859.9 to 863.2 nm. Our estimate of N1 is 862.533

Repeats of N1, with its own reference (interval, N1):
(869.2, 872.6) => 869.312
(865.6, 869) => 866.514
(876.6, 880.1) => 877.558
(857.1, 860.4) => 858.570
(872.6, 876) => 873.123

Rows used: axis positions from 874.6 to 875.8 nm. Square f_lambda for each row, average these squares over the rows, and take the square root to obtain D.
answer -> 10.30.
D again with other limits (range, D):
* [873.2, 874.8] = 10.34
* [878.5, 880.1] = 10.33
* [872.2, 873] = 10.60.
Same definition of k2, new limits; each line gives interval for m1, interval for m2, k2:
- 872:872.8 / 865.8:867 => 2.18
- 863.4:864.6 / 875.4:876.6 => 2.11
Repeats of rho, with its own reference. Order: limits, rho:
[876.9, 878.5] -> 17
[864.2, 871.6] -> 2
